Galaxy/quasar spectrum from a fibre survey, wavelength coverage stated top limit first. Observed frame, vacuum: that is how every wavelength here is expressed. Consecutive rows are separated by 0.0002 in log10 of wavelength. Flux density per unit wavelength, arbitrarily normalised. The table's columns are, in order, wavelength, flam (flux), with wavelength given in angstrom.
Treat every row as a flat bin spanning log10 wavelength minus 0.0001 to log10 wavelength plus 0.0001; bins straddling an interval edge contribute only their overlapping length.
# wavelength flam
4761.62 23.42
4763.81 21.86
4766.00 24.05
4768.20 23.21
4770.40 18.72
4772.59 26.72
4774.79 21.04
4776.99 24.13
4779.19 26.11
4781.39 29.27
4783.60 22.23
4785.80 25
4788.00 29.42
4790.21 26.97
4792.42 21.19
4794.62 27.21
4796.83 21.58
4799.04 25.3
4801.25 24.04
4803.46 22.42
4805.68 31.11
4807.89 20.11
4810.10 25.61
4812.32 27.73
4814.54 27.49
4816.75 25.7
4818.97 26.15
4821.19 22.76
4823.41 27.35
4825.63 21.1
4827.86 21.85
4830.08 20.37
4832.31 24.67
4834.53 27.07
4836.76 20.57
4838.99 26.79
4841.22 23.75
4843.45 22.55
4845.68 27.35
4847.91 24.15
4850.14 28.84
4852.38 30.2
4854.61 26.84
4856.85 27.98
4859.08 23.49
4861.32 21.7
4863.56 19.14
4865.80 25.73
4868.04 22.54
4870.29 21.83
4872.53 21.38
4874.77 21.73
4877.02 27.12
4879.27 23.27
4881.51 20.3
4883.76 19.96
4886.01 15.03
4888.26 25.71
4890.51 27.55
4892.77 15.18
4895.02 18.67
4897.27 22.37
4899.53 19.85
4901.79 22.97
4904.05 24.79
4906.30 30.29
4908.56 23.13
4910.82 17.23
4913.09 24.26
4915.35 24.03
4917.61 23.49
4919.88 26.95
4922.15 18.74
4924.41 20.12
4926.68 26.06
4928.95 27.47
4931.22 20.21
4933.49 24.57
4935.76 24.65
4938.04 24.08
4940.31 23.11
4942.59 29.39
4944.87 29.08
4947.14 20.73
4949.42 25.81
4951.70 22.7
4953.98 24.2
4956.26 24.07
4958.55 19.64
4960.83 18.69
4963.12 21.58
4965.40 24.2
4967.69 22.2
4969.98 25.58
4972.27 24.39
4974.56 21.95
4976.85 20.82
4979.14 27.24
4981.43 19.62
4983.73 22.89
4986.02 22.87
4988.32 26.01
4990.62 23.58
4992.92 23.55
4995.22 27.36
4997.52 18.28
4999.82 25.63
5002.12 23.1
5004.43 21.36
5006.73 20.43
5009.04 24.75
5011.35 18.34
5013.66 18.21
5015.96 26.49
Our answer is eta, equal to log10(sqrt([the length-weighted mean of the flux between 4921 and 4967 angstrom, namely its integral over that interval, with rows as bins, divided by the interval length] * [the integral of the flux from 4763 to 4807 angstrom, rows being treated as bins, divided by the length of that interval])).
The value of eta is 1.38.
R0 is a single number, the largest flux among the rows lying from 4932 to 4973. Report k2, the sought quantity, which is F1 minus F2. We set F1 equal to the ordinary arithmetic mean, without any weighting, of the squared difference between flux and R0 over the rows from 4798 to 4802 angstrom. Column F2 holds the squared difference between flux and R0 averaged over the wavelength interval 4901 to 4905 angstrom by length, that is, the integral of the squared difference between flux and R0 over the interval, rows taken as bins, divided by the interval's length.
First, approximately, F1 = 23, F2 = 31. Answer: -8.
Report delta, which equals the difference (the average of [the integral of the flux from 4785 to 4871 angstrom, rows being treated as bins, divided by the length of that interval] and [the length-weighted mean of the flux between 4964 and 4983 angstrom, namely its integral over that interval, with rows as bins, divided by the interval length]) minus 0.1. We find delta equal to 23.9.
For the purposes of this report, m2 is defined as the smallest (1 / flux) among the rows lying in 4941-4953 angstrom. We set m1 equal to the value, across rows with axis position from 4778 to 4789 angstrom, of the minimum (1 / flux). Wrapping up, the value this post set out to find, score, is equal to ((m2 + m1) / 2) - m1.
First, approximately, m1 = 0.034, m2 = 0.0340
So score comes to 0.0000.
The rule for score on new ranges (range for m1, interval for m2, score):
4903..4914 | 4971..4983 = 0.0018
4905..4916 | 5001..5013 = 0.0037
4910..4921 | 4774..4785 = -0.0015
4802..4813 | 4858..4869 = 0.0034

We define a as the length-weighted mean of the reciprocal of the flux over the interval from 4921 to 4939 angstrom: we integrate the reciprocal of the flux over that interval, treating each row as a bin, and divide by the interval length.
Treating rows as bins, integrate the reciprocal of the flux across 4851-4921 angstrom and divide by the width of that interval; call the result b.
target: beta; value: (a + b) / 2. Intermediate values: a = 0.0438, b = 0.045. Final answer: 0.0442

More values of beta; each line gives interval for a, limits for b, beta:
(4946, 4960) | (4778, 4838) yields 0.0426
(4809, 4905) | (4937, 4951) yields 0.0417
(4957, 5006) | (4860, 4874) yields 0.0450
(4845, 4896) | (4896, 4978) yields 0.0440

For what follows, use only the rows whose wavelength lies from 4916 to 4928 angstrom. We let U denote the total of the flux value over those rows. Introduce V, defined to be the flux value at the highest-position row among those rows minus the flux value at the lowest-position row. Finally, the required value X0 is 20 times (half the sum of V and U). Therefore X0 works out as 1179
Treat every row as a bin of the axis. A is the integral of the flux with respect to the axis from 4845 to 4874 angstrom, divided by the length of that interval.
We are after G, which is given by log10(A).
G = 1.39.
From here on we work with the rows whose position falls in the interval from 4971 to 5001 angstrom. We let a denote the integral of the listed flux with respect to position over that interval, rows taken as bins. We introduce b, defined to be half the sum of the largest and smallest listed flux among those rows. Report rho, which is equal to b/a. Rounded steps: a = 702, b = 22.8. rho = 0.032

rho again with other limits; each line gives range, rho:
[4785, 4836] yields 0.020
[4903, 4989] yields 0.012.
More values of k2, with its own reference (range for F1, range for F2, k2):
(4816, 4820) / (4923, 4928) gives -39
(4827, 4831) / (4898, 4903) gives 5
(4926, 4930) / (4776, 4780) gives -12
